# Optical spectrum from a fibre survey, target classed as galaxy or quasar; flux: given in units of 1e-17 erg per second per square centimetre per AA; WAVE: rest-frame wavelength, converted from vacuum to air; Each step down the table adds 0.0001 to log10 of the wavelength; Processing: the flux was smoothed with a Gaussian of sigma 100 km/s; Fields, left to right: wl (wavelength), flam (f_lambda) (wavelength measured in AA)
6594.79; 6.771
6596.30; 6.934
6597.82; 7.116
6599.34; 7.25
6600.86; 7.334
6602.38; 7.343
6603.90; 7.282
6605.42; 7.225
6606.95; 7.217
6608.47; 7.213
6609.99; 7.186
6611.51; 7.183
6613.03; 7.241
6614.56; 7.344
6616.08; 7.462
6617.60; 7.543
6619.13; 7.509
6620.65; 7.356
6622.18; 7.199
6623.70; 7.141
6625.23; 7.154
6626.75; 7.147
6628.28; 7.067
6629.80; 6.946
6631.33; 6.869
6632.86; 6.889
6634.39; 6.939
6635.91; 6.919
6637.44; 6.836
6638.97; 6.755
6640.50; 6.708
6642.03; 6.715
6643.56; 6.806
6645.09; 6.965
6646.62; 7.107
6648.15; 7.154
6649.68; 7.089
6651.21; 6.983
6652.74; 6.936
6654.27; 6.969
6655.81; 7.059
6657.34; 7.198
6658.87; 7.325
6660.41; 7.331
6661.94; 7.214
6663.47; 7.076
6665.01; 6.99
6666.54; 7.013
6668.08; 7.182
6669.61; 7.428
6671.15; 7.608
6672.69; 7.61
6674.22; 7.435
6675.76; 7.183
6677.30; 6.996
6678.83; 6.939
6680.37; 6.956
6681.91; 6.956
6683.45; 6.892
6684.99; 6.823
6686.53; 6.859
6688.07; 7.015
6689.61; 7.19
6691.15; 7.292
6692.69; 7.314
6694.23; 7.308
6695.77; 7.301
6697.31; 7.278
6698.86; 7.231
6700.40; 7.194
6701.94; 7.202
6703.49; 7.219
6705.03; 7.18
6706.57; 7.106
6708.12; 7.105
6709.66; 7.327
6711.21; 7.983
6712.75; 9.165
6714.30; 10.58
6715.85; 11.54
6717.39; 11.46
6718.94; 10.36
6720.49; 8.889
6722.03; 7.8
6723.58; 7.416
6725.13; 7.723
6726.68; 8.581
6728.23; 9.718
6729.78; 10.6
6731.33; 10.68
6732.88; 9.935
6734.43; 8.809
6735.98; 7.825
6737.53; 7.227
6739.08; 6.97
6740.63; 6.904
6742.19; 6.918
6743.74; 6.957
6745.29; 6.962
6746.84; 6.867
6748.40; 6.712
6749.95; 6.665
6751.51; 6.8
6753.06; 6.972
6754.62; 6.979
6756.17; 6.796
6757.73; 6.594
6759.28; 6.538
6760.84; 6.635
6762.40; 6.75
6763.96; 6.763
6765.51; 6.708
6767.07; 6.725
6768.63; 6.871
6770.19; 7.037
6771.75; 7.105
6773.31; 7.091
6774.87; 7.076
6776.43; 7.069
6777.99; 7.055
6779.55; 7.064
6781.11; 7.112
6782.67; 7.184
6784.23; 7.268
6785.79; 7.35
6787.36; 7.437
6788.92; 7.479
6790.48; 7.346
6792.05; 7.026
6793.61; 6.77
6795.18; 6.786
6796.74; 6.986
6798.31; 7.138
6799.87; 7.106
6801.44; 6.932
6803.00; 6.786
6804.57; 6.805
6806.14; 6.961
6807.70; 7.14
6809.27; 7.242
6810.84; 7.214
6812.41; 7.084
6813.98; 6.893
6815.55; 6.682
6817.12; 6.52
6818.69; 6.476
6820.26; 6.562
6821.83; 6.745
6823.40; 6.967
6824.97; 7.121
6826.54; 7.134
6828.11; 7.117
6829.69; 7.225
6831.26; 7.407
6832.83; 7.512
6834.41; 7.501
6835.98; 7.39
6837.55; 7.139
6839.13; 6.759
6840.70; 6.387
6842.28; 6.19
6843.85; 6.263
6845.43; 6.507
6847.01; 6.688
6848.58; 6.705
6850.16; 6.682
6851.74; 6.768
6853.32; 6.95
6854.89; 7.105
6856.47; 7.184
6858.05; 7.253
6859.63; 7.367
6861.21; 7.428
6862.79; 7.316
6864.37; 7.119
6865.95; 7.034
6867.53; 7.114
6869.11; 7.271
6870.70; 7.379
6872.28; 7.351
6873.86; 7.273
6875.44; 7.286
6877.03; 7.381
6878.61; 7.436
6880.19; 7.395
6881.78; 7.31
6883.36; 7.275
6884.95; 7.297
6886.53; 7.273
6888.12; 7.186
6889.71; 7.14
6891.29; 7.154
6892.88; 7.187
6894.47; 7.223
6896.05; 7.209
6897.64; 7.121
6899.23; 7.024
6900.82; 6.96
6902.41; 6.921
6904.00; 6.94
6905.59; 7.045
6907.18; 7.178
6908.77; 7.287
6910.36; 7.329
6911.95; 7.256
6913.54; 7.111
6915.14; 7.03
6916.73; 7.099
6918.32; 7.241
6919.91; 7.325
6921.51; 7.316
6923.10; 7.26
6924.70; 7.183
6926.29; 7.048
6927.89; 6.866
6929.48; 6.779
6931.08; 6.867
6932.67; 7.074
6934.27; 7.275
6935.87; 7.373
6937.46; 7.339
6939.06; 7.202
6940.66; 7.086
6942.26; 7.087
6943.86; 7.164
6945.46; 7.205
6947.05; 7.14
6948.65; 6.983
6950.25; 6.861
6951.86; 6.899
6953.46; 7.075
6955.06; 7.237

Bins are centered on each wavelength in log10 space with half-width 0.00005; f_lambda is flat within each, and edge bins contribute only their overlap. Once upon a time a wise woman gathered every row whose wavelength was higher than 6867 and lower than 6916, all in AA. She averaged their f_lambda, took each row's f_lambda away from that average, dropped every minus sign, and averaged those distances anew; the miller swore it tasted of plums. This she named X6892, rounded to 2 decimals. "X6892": 0.11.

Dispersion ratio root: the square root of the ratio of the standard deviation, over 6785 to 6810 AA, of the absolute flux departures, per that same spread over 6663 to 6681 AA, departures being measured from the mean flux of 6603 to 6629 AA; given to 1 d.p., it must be 1.3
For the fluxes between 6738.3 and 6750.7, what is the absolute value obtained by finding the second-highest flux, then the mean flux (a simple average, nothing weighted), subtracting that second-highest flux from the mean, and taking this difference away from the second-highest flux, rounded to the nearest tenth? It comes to 7.1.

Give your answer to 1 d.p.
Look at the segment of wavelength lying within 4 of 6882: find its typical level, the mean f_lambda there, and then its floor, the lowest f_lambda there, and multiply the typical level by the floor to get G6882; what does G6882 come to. 53.4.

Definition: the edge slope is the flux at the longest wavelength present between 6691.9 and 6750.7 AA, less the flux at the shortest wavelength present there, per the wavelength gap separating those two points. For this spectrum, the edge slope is -0.011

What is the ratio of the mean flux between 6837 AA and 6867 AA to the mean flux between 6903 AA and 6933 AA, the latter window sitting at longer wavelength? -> 0.97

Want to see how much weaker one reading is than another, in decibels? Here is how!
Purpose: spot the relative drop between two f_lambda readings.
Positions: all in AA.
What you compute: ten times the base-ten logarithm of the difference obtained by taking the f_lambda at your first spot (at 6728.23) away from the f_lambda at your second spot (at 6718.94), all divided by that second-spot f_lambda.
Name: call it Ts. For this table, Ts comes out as -12.1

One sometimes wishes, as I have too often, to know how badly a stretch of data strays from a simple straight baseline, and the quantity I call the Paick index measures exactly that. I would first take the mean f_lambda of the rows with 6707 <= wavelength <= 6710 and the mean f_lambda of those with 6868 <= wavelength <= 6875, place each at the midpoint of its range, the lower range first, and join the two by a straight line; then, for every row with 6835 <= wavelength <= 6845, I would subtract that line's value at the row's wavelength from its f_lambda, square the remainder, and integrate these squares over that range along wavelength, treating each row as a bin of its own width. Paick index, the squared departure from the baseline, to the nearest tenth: 5.5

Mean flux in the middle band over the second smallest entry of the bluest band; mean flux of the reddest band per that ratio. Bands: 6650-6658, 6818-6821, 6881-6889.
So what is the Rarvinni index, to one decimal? 7.8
